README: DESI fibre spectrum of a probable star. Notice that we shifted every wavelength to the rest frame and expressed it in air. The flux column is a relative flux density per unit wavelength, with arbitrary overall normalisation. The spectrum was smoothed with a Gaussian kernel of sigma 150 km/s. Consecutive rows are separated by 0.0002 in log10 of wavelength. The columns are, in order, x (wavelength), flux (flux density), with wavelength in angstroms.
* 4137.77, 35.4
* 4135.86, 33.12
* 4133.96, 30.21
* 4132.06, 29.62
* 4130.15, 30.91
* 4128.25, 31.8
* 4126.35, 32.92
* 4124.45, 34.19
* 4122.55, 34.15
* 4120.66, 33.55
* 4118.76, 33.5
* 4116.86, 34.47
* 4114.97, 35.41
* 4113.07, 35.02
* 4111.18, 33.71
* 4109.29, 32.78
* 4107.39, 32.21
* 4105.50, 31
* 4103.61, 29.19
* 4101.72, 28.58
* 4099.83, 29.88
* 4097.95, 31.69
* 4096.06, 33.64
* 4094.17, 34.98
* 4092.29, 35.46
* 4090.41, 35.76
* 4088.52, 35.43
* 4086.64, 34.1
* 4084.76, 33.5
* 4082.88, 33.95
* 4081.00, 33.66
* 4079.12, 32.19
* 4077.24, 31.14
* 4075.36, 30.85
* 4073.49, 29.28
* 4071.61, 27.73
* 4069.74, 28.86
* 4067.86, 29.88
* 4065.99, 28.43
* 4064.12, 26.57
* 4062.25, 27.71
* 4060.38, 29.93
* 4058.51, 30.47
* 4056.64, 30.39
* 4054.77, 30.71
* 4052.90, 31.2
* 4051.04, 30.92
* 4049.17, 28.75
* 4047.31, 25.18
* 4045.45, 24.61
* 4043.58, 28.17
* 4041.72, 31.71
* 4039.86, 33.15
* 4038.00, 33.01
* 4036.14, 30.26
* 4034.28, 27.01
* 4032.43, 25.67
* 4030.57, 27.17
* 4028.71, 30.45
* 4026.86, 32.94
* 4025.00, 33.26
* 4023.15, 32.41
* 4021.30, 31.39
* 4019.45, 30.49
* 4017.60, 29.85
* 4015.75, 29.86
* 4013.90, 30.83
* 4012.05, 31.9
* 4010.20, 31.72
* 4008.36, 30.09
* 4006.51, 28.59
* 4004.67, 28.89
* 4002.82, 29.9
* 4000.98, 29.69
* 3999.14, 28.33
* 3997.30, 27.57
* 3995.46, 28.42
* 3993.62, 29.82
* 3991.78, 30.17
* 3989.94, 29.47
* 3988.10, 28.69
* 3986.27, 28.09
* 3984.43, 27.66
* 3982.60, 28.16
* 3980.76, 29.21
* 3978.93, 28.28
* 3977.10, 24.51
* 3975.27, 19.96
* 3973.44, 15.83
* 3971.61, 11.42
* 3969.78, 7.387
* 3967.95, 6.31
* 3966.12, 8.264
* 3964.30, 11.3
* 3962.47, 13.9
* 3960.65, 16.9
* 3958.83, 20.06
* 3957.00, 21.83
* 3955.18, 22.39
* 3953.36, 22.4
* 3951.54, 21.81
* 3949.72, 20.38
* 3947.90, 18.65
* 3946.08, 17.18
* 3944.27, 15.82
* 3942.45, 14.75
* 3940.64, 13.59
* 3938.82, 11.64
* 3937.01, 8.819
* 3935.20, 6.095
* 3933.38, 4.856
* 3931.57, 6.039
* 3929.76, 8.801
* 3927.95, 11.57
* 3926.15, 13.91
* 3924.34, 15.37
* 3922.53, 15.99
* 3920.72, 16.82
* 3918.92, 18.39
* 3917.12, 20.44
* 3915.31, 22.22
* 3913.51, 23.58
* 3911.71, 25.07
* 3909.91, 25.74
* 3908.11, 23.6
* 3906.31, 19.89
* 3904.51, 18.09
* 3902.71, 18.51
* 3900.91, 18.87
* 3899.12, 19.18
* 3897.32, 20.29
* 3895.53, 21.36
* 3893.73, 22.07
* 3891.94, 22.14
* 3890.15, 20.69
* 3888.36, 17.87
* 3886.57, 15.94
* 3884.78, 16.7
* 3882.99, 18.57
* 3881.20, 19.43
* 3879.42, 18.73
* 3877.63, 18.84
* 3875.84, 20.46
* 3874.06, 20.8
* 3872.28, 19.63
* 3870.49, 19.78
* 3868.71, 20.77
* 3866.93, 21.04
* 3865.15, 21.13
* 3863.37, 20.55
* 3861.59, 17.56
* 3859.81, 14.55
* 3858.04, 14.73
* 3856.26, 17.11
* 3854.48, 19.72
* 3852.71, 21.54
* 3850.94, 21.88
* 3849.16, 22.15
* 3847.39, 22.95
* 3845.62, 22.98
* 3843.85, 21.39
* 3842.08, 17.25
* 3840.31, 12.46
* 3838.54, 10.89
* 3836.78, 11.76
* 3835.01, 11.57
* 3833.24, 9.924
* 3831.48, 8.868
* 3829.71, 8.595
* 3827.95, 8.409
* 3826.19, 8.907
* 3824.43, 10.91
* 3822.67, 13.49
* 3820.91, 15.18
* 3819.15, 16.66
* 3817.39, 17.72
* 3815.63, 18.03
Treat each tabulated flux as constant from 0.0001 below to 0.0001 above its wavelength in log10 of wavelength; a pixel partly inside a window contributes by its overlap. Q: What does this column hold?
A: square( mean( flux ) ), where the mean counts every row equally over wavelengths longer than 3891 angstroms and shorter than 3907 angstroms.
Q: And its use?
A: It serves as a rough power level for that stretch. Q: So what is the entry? 402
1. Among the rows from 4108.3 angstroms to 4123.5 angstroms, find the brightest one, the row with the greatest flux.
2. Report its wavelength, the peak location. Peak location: 4114.97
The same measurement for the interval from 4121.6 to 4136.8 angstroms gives 4124.45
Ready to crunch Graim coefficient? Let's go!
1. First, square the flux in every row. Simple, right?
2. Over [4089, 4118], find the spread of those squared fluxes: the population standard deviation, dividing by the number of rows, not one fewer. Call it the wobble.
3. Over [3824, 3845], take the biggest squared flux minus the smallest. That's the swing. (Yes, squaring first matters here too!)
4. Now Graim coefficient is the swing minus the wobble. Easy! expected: 237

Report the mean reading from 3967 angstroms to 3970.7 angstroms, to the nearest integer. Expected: 7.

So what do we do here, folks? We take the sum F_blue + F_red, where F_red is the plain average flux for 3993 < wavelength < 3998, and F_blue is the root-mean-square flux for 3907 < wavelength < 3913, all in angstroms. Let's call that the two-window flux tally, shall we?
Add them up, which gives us 53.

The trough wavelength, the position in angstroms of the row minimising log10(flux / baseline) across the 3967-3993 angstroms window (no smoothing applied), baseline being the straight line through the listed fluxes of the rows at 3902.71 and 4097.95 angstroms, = 3967.95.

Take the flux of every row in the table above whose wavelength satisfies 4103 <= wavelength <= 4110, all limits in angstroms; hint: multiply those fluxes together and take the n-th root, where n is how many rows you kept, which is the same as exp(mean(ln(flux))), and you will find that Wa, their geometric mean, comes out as 31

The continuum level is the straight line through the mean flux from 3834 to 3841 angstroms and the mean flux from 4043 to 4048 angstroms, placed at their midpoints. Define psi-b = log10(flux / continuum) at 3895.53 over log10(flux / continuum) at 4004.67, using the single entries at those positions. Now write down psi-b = 1.4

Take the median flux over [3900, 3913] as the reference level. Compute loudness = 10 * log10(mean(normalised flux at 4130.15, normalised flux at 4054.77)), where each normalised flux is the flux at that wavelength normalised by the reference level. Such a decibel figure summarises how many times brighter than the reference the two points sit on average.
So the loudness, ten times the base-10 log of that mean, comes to 1.9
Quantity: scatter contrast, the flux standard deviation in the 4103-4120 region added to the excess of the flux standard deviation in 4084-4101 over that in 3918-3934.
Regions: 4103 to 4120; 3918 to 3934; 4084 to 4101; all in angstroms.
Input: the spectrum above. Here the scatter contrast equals -1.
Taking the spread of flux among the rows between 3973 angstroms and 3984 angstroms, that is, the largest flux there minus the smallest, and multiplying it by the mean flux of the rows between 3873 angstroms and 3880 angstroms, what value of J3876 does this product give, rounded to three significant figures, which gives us 264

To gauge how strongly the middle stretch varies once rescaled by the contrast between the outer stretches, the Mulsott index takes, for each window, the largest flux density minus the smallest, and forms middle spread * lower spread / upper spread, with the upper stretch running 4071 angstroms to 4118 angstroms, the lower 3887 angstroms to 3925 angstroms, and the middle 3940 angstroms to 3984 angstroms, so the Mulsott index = 30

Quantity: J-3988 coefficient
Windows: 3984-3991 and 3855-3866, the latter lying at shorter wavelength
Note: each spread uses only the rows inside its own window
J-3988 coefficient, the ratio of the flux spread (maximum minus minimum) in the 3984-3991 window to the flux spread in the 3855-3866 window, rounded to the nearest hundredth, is 0.28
